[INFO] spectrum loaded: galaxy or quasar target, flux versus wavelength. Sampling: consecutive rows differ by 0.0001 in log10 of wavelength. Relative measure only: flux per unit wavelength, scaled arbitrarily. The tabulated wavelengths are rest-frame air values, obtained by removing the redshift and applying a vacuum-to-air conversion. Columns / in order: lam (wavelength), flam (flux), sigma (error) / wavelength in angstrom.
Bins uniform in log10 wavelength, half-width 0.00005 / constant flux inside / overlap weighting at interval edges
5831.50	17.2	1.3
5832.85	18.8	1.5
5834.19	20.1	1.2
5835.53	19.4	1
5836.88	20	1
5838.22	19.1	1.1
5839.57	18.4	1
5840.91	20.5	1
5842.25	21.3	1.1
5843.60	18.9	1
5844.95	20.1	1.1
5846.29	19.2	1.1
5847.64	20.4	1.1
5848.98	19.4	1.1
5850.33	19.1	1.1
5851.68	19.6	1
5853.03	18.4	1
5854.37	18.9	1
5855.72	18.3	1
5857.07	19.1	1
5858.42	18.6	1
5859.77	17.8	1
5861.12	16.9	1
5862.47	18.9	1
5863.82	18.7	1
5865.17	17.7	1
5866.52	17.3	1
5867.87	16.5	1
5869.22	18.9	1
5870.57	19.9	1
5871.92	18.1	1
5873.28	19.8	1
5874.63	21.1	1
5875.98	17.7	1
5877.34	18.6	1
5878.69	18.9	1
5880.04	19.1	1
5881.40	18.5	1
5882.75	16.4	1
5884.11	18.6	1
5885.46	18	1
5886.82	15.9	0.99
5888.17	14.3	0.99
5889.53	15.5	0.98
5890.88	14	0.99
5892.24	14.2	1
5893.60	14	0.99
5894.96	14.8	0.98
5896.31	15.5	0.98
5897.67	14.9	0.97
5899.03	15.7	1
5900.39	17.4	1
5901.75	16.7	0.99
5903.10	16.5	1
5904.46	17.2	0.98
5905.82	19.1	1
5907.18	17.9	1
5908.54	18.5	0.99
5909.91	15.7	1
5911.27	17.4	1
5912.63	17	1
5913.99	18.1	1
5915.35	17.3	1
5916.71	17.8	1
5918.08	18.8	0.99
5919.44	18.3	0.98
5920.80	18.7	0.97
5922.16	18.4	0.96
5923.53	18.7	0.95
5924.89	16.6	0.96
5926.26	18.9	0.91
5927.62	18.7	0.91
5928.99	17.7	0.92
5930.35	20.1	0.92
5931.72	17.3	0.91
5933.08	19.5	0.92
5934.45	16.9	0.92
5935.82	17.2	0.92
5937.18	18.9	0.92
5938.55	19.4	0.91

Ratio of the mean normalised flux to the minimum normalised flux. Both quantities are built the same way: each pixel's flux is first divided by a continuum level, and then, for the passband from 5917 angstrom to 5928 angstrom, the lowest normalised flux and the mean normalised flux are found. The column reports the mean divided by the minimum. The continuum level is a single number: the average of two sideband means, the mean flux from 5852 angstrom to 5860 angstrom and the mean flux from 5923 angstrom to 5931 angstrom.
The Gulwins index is 1.11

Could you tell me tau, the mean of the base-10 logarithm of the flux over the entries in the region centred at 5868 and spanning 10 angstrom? 1.26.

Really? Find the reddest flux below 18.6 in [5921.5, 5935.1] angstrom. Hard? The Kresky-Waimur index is 5934.45 angstrom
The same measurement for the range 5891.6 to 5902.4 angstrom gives 5901.75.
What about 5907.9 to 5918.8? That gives 5916.71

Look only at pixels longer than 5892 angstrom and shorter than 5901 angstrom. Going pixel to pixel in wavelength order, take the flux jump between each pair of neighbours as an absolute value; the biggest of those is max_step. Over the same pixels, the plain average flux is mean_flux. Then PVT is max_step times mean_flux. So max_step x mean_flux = 26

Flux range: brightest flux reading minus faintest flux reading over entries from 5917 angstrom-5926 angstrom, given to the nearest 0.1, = 2.2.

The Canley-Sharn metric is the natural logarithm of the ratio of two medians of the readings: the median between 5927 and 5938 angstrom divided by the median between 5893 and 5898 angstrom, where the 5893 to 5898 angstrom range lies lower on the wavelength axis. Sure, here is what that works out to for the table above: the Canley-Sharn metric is 0.20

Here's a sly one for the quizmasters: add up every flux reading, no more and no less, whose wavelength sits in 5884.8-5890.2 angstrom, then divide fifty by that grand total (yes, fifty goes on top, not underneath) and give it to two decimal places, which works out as 0.78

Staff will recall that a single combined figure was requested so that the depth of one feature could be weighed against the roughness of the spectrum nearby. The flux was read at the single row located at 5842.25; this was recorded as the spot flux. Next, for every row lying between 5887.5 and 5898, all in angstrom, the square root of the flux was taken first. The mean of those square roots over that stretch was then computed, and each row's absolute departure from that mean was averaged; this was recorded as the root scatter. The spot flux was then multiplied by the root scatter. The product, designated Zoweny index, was 1.5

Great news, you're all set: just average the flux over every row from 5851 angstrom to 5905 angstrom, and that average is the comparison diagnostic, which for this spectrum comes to 17.4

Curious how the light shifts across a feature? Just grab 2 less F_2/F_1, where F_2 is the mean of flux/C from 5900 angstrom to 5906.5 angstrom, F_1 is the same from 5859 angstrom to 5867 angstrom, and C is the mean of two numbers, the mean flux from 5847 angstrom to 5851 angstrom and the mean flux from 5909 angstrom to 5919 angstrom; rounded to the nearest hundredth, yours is 1.03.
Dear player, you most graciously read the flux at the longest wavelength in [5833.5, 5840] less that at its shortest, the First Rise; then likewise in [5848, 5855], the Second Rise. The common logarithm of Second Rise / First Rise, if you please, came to -0.5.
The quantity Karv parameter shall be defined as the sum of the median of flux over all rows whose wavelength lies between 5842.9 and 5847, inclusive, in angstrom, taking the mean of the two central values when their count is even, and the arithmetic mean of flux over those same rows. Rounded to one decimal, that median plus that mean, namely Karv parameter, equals 38.6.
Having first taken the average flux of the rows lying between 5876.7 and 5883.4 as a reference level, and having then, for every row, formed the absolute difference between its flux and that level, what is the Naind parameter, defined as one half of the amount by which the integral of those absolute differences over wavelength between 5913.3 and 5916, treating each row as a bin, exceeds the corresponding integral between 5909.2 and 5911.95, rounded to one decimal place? -1.6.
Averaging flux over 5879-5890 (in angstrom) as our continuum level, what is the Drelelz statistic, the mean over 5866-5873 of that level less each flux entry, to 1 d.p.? -1.1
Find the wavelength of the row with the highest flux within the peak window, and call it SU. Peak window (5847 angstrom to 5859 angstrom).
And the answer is 5847.64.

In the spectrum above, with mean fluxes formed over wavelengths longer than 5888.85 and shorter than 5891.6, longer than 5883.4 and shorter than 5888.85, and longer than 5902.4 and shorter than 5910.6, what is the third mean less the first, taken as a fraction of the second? 0.16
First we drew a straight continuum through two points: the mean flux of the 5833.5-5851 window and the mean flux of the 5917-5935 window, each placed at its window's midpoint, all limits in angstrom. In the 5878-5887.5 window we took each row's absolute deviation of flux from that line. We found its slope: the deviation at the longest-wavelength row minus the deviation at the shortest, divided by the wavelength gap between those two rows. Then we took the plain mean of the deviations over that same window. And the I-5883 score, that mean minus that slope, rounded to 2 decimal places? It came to 0.78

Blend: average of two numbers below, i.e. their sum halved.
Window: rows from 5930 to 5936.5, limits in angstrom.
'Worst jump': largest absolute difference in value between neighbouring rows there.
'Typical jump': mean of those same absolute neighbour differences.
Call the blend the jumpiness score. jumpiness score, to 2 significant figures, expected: 2.4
